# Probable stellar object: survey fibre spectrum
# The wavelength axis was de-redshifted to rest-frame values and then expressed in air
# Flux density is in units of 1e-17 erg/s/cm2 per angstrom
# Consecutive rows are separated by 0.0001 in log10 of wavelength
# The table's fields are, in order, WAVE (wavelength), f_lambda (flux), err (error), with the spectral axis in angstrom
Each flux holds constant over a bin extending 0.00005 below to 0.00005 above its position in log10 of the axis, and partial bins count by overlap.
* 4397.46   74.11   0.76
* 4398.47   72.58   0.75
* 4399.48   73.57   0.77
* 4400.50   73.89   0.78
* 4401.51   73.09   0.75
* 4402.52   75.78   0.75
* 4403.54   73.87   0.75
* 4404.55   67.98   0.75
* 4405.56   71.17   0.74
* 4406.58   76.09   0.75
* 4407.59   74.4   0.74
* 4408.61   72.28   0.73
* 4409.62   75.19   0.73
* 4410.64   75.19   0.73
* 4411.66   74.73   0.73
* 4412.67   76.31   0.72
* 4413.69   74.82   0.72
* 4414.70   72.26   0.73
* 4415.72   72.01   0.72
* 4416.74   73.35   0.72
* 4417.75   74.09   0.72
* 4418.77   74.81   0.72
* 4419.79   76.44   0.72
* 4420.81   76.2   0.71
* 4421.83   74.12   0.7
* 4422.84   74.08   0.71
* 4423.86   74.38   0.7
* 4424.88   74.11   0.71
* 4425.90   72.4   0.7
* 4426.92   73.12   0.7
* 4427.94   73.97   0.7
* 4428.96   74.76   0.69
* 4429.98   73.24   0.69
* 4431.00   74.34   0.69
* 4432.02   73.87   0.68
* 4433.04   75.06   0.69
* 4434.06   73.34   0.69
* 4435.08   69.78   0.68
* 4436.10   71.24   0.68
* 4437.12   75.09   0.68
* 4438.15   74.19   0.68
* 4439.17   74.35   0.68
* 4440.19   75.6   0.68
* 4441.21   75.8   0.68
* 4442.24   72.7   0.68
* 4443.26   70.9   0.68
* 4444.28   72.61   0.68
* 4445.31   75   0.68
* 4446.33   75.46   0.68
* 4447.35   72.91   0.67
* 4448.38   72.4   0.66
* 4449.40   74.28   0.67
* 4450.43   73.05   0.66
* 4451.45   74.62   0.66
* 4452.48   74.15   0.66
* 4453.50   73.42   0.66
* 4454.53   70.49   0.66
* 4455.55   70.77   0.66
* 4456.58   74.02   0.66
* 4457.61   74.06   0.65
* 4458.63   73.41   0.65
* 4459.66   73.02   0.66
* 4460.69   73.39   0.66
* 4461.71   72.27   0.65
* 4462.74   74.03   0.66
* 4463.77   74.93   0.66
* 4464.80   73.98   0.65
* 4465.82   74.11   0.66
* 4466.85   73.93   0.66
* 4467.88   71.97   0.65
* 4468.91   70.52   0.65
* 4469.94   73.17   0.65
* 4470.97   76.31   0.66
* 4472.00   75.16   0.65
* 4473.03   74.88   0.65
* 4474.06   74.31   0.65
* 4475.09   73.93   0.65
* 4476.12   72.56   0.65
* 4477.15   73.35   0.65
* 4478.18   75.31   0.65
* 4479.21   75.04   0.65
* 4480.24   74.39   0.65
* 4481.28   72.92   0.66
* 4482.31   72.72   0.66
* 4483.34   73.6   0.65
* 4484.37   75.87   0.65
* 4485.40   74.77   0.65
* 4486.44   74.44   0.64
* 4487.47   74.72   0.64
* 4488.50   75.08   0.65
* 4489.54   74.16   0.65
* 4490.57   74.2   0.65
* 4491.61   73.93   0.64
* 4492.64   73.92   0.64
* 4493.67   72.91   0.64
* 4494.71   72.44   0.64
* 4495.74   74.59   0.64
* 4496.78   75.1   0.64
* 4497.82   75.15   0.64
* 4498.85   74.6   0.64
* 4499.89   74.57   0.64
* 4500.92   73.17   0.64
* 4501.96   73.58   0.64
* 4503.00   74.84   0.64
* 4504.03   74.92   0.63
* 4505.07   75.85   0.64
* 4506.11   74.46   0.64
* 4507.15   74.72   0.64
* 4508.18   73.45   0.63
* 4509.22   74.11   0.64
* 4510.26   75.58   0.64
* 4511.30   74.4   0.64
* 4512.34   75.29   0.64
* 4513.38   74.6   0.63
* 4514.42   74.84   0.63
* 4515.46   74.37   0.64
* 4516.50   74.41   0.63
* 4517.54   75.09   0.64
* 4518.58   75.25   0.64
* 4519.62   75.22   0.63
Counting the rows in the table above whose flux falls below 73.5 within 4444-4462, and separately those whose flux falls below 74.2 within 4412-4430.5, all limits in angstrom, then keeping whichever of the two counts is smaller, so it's 11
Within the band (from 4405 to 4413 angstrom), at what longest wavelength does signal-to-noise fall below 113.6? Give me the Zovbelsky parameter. 4412.67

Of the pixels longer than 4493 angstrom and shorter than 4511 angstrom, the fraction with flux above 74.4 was 0.65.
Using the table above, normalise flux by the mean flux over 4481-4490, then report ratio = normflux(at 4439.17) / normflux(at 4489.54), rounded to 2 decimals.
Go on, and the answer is 1.00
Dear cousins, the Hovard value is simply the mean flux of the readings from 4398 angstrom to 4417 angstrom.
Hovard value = 73.61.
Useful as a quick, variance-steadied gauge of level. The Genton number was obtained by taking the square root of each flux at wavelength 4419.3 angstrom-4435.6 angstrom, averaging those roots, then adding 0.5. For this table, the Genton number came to 9.10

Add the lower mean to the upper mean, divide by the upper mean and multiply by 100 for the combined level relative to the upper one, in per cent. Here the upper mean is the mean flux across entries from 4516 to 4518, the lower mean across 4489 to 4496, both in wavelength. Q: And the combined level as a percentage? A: 199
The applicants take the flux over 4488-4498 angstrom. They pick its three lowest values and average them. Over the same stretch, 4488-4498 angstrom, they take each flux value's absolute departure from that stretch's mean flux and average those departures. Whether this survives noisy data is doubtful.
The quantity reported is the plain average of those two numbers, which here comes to 36.88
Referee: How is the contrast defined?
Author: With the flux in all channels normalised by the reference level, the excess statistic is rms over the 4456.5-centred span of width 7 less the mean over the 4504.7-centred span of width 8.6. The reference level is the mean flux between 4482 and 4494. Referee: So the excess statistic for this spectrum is -0.022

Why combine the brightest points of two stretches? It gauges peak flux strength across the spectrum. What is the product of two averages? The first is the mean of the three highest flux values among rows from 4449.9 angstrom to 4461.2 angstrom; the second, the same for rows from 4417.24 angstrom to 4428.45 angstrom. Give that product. 5631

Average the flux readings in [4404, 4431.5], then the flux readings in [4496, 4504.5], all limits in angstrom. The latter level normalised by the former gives 1.01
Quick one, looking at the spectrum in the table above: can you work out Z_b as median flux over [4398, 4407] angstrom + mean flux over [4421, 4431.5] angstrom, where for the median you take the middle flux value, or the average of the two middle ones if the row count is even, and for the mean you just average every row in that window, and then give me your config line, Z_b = 147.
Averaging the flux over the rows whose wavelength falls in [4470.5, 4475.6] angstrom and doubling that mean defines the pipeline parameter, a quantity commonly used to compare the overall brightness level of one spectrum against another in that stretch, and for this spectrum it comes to 150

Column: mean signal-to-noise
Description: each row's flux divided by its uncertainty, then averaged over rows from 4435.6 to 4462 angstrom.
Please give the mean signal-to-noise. 110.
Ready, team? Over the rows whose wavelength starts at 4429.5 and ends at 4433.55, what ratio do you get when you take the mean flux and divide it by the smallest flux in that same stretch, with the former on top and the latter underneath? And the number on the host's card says 1.01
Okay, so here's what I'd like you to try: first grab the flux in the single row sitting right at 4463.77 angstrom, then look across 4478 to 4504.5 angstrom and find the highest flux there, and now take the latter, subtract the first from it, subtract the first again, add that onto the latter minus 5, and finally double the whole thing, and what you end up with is -6.2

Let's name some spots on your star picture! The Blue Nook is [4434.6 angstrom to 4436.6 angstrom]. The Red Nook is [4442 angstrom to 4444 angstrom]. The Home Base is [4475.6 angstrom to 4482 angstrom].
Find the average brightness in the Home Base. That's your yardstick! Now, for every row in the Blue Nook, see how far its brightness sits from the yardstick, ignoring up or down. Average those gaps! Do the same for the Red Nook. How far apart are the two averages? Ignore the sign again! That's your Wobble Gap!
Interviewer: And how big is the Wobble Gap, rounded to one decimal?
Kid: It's 1.3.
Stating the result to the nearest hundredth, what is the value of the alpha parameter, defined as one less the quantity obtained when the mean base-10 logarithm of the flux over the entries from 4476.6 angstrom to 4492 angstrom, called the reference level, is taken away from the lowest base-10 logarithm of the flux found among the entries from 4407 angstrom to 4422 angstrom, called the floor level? 1.01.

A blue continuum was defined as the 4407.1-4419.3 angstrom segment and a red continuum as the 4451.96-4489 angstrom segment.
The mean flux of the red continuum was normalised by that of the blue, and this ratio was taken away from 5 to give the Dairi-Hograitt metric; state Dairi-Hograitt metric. 4.00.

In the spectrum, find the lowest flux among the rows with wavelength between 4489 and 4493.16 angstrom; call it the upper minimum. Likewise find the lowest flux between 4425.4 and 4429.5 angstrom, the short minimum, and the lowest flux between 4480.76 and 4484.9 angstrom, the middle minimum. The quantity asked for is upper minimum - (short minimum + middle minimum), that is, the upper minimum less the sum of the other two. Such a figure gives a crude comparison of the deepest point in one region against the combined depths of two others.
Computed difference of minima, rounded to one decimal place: -71.2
